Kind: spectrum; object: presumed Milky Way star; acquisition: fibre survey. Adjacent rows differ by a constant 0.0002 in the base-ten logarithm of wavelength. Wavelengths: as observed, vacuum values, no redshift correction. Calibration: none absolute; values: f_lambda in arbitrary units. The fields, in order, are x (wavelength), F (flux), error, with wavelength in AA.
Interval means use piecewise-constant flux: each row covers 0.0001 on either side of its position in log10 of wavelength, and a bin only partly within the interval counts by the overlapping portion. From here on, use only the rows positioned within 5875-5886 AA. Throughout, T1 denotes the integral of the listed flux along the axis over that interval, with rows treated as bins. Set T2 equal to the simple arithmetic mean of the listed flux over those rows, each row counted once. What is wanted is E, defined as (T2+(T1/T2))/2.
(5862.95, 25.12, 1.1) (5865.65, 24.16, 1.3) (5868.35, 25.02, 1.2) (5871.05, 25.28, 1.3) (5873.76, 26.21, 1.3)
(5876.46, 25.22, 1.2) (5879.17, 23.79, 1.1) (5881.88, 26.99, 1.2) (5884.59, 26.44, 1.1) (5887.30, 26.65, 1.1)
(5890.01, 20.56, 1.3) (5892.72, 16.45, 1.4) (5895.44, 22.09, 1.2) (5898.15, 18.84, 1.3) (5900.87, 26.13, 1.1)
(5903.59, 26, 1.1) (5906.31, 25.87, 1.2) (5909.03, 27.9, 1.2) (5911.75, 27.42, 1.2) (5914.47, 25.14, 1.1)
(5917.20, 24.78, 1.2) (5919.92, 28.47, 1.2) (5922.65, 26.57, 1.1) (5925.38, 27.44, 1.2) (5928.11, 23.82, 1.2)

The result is 18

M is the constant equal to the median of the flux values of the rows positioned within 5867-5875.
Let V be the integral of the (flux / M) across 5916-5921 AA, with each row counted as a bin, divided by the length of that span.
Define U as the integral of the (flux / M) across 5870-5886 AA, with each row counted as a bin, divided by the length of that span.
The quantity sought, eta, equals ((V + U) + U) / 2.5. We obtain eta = 1.23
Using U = 1.01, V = 1.05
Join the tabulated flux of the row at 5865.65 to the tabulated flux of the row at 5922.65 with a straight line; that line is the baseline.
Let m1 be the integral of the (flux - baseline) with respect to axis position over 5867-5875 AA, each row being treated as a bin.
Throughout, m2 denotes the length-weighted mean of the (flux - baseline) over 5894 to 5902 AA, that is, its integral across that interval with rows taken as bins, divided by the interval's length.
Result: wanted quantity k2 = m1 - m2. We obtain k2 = 12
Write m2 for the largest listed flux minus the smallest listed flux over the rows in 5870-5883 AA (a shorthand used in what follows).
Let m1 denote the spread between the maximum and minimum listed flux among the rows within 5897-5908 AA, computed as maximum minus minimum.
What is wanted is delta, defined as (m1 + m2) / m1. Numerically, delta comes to 1.44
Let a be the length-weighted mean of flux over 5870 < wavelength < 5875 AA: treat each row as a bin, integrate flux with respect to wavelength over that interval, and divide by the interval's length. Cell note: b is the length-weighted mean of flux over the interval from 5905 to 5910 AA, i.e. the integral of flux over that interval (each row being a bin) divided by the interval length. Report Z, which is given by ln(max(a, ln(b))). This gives 3.25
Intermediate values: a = 25.7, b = 26.8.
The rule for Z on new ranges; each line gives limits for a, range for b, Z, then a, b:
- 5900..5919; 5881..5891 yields 3.27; 26.2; 25.2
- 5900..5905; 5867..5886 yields 3.26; 26.0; 25.6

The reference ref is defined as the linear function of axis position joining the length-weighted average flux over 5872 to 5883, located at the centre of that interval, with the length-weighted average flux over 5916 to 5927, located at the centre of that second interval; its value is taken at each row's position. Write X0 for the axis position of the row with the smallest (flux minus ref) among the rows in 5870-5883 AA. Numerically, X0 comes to 5879.17 AA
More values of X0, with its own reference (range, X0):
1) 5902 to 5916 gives 5914.47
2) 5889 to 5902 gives 5892.72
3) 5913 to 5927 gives 5917.20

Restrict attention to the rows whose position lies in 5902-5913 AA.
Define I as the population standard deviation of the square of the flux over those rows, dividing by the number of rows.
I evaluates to 47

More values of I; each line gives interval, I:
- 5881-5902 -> 171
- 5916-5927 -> 72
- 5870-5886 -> 53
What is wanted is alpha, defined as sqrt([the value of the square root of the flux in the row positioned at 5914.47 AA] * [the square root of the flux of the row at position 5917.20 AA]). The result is 5.00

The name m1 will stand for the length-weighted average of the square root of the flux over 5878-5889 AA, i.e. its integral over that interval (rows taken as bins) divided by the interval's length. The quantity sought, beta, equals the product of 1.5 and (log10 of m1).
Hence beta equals 1.06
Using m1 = 5.08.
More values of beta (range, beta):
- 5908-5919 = 1.07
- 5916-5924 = 1.07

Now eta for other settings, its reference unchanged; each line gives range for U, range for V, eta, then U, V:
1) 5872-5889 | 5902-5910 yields 1.23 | 1.02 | 1.05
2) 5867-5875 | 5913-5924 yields 1.22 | 1.01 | 1.04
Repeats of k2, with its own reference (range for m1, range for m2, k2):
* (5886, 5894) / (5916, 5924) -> -32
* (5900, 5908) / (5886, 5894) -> 6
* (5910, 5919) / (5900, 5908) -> -2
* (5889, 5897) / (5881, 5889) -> -47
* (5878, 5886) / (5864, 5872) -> 7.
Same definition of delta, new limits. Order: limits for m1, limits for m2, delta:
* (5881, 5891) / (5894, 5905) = 2.13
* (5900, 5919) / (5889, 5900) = 2.81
